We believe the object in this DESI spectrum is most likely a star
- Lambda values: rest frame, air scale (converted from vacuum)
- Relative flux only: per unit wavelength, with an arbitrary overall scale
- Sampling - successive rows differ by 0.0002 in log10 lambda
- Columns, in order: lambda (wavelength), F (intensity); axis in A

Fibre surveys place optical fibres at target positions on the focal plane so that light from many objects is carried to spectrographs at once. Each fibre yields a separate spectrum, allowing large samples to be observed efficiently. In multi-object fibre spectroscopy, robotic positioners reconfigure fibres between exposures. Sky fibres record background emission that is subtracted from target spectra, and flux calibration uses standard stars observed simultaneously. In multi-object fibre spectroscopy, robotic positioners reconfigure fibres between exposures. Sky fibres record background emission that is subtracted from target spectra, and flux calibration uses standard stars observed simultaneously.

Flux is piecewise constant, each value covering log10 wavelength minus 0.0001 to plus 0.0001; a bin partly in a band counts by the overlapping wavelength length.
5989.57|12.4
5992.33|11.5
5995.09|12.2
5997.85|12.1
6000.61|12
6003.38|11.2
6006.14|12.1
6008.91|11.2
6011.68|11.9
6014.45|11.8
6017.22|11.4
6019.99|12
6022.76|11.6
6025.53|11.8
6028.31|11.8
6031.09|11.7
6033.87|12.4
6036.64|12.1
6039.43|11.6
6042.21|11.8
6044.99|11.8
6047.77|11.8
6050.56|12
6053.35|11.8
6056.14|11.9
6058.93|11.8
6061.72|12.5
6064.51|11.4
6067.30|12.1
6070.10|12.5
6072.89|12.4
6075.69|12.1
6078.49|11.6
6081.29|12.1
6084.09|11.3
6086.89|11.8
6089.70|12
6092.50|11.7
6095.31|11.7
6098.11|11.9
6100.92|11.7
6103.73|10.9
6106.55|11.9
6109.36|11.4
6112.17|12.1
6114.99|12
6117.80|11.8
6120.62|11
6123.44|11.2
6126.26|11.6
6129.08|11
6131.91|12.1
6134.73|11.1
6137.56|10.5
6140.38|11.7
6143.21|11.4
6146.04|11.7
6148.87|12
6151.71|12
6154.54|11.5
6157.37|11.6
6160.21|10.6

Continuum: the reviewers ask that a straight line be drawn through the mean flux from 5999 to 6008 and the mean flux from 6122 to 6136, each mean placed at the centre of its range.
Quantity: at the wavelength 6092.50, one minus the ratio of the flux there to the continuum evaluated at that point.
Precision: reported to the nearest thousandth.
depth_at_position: -0.017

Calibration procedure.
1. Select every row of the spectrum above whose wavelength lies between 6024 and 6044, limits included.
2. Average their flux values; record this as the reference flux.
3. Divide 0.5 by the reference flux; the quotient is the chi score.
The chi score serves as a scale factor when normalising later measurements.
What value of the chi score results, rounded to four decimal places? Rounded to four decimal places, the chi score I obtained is 0.0421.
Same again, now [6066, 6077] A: 0.0407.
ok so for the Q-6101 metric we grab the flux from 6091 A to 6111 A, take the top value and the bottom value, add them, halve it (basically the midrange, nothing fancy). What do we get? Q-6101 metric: 11.4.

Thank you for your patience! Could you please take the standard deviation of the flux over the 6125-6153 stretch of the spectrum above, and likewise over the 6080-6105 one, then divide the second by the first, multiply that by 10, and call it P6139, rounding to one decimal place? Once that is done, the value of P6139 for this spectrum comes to 7.2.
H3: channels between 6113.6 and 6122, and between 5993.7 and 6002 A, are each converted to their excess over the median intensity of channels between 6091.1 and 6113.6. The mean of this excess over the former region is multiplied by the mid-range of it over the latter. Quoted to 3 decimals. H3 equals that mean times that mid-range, -0.040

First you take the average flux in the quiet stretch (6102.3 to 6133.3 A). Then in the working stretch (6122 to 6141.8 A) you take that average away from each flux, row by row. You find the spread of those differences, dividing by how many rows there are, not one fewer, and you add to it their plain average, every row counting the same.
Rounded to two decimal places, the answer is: 0.26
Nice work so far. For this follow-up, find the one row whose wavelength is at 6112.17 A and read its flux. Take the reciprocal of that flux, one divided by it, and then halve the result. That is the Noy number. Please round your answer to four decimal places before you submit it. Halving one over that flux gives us 0.0413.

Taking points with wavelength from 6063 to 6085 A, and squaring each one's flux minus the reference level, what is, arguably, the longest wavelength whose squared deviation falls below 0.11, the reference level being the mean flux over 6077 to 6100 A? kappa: 6078.49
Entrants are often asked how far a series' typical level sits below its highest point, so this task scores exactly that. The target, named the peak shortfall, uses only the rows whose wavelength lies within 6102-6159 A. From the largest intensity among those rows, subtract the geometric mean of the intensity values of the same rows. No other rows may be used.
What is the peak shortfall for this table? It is 0.58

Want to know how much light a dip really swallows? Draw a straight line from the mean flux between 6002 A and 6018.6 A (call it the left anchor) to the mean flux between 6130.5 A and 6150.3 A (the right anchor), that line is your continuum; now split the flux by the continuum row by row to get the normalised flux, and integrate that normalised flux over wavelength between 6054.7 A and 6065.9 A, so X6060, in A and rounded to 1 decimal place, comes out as 11.5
